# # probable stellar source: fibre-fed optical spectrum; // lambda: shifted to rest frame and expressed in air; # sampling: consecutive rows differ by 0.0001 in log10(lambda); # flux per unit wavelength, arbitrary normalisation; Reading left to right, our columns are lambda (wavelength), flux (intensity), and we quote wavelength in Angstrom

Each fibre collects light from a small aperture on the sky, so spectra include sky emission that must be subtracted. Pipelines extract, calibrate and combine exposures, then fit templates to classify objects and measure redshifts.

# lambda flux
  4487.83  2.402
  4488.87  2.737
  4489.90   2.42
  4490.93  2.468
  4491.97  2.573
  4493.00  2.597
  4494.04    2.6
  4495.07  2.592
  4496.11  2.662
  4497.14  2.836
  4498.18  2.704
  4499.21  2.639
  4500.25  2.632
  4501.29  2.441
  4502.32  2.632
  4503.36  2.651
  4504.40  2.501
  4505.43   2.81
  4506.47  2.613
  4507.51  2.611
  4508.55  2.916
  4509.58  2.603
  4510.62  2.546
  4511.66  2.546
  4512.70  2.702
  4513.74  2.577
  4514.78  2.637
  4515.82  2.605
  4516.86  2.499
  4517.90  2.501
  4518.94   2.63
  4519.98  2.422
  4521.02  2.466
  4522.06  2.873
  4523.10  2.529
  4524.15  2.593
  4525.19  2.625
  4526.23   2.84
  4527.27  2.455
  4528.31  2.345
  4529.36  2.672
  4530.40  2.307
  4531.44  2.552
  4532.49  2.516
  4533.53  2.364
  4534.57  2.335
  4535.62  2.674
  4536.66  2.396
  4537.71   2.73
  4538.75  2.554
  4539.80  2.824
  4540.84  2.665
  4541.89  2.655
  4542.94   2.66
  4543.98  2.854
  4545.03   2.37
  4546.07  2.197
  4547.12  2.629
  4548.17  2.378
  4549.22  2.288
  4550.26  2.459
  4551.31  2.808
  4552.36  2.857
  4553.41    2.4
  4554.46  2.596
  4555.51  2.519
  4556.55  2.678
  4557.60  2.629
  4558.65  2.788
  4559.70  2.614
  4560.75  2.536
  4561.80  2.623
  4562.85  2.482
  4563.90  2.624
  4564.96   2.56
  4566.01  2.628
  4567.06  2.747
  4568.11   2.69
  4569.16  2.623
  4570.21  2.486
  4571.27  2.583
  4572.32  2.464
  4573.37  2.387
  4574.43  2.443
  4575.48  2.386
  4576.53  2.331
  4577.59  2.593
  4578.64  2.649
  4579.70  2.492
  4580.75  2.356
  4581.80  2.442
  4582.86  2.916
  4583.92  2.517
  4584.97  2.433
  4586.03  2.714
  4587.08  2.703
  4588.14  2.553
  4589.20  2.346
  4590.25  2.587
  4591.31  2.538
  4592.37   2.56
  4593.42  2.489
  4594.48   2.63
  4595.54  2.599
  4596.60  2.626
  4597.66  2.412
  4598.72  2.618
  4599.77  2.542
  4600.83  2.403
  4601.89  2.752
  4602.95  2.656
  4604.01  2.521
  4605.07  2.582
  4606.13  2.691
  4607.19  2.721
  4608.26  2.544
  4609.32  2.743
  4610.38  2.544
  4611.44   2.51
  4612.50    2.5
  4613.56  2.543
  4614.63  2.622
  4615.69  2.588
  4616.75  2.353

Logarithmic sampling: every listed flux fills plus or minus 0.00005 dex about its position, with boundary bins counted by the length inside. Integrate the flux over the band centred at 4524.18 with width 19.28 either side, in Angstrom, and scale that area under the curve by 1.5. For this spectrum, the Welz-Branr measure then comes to 150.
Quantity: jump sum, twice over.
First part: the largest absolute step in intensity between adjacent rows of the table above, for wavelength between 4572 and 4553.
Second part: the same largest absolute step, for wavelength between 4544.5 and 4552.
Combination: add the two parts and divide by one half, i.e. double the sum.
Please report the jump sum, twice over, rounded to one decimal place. 1.3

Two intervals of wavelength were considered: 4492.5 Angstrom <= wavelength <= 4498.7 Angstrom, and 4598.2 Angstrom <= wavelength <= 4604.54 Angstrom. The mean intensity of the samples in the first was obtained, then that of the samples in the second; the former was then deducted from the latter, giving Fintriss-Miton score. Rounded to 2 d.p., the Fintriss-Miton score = -0.08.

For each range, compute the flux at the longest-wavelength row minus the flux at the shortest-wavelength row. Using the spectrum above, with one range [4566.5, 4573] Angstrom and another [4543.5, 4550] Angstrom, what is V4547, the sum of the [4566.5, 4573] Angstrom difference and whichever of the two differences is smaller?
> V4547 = -0.8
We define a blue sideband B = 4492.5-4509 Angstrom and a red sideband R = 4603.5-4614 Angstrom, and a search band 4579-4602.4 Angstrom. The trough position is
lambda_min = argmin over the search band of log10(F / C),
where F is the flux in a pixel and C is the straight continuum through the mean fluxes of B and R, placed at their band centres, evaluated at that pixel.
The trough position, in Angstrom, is 4589.20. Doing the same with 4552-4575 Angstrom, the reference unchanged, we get 4573.37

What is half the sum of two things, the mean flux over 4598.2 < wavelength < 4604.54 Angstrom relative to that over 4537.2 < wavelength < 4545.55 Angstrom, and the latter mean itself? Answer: 1.82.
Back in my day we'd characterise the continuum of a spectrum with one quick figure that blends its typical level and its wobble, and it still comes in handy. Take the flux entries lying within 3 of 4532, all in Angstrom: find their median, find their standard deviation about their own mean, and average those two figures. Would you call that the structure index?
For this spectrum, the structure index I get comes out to 1.29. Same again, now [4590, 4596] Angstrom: 1.31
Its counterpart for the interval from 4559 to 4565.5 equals 1.32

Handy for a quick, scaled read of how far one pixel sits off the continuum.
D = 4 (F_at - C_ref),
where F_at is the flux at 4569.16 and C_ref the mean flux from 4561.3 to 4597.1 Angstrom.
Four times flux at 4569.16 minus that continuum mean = 0.3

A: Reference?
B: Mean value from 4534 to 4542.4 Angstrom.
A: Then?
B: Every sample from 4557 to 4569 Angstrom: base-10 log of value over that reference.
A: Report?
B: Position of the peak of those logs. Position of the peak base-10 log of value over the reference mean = 4558.65 Angstrom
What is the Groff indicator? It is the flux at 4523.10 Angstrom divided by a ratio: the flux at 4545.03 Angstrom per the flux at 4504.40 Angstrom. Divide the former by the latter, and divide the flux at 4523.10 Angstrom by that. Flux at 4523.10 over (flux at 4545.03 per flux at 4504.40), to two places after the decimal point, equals 2.67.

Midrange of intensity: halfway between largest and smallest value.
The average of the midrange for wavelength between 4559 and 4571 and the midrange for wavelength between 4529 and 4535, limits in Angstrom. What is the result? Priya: 2.55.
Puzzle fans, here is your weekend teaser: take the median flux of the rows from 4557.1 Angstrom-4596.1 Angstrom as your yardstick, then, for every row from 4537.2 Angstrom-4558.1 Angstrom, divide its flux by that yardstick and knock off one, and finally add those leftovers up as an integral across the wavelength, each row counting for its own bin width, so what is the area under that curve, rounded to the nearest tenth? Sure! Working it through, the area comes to 0.2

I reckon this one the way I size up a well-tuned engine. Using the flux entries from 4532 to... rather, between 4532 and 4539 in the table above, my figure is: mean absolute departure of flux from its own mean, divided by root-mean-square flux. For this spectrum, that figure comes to 0.049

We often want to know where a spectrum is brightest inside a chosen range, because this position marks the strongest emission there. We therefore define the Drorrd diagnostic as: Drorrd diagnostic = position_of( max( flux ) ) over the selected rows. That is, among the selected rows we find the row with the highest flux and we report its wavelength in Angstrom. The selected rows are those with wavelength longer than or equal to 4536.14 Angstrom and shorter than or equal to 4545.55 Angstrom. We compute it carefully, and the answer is 4543.98 Angstrom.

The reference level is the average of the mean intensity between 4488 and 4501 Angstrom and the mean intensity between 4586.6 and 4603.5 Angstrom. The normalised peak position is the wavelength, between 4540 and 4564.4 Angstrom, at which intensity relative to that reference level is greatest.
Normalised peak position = 4552.36 Angstrom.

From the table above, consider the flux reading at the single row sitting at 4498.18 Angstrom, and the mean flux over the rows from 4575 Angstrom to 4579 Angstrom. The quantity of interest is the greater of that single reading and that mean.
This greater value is 2.70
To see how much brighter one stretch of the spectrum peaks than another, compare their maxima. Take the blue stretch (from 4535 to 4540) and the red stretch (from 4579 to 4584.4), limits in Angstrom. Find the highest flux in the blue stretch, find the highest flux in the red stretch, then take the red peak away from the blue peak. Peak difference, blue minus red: -0.09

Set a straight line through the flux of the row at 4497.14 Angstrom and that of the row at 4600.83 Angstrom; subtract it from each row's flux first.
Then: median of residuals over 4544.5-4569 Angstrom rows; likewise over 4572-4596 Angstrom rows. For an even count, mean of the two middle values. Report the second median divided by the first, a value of 7.6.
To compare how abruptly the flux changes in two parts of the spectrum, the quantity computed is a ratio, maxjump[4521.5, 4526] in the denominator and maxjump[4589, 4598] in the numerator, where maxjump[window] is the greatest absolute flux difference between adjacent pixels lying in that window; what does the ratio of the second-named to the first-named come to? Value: 0.70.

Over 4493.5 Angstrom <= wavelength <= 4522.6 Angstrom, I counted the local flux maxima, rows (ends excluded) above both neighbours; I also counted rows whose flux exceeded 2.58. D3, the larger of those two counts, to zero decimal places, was 19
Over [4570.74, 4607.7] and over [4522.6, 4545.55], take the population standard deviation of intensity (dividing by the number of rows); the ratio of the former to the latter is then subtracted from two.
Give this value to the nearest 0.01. 1.21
